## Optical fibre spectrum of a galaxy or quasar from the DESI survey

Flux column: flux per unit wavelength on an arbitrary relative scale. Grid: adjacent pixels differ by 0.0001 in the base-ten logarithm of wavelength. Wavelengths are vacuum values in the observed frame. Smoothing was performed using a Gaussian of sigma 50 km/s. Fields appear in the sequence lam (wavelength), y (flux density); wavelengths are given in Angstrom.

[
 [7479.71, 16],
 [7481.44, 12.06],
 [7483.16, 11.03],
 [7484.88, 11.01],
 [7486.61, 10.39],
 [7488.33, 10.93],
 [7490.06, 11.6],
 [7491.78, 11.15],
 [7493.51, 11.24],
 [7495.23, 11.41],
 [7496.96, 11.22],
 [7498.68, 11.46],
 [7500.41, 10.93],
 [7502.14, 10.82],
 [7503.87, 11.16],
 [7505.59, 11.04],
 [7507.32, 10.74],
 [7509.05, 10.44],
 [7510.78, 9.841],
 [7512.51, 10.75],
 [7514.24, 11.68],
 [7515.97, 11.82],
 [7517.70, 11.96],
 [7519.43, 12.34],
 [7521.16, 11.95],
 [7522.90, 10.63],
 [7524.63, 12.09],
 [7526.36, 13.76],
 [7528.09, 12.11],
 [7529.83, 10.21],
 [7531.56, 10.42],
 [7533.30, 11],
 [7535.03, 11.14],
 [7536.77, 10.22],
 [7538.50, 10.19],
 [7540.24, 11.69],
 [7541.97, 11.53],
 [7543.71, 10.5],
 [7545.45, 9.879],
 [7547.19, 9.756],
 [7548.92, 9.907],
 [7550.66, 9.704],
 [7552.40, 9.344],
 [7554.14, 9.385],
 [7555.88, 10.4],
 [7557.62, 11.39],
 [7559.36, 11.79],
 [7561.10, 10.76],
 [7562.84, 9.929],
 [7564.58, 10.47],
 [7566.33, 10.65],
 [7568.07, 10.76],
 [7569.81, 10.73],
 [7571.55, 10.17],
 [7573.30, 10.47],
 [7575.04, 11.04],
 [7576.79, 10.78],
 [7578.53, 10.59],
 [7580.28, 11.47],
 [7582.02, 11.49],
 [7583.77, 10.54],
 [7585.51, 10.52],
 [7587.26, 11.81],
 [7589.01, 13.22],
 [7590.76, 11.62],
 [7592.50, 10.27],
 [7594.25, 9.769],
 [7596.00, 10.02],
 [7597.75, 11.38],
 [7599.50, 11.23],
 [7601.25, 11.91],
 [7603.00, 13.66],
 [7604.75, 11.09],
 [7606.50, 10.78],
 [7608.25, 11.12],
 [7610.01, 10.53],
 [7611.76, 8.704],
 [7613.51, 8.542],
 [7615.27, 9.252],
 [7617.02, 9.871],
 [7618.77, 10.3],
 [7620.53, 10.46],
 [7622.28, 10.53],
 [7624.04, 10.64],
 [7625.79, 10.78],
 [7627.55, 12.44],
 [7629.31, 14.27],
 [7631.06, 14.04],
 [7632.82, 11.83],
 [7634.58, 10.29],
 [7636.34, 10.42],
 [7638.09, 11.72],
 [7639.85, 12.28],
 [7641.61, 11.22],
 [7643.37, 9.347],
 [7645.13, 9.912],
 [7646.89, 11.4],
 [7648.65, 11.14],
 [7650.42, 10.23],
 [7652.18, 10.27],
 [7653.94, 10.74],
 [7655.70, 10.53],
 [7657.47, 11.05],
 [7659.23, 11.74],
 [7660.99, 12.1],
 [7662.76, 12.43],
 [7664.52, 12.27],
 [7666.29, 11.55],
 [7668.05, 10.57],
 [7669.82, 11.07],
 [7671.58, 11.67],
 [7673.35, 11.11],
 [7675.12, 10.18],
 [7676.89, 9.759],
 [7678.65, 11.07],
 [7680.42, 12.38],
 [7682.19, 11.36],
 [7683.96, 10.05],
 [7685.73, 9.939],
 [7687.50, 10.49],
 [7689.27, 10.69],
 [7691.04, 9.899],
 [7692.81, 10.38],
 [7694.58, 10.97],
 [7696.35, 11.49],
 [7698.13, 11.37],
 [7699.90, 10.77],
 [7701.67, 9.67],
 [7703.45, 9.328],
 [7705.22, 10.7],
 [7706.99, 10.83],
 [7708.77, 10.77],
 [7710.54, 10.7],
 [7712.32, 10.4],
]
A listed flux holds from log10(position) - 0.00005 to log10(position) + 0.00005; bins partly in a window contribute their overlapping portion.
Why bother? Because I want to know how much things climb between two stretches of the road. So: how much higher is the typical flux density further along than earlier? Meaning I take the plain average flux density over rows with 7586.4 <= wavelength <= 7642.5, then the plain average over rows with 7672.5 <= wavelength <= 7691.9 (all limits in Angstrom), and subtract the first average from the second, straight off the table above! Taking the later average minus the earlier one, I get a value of -0.50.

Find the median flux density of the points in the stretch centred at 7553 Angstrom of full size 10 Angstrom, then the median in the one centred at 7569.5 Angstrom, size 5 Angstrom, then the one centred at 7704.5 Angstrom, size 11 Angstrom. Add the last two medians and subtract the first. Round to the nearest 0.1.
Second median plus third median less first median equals 11.7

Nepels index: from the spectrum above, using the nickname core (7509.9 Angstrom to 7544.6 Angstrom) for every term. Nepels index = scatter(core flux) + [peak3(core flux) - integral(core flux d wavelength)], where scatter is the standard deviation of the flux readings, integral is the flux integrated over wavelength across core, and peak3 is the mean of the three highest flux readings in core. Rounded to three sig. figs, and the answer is -378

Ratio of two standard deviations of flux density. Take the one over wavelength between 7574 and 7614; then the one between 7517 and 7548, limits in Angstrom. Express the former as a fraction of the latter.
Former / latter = 1.1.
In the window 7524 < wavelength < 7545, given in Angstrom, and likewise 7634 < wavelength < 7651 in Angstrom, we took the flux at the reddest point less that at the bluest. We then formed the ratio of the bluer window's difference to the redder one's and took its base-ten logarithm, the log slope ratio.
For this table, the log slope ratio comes 1.42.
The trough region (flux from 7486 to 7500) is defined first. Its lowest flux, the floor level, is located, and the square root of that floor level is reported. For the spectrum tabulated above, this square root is 3.22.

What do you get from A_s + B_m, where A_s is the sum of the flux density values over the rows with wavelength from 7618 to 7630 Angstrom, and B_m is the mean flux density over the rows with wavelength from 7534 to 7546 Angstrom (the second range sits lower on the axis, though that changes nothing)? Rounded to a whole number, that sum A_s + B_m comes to 90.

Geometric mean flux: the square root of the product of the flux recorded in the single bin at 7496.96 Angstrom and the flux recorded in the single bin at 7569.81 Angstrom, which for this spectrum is 11.0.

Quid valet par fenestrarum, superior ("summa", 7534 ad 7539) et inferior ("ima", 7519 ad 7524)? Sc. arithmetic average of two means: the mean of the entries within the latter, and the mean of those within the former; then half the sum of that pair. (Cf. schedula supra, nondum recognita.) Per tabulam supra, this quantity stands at 11.1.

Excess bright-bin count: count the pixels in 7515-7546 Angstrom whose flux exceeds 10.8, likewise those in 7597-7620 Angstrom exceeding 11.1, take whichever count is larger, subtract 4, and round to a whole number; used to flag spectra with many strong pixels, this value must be 7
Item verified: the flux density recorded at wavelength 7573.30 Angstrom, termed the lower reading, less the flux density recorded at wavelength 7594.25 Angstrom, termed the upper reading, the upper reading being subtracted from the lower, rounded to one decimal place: 0.7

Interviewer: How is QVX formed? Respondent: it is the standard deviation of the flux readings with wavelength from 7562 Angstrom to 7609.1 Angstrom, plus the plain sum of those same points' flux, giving 298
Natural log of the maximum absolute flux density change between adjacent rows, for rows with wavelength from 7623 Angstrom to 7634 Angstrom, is 0.8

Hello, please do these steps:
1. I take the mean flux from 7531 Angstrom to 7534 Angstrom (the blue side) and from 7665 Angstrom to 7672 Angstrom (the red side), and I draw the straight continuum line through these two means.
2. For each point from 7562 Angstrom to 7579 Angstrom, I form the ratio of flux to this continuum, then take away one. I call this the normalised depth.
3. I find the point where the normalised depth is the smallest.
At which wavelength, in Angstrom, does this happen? 7562.84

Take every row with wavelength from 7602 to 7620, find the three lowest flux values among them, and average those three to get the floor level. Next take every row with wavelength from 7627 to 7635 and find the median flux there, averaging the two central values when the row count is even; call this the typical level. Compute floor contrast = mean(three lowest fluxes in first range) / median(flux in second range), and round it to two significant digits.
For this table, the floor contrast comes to 0.71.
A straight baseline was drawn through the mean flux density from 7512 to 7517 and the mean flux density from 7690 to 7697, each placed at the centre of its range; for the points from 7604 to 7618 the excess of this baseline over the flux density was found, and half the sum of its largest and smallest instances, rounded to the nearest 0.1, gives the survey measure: 1.2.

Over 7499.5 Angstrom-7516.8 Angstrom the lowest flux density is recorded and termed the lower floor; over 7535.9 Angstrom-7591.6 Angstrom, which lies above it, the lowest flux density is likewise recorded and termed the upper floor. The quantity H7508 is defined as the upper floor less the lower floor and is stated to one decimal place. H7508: -0.5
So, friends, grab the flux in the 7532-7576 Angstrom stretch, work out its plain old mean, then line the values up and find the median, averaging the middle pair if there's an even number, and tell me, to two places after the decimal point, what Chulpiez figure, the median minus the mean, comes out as -0.04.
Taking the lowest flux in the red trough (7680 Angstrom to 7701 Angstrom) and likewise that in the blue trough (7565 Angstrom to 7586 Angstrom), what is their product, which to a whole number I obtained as 101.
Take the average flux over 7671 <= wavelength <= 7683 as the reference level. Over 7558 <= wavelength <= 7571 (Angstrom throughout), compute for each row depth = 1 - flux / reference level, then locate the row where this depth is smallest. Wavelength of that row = 7559.36 Angstrom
